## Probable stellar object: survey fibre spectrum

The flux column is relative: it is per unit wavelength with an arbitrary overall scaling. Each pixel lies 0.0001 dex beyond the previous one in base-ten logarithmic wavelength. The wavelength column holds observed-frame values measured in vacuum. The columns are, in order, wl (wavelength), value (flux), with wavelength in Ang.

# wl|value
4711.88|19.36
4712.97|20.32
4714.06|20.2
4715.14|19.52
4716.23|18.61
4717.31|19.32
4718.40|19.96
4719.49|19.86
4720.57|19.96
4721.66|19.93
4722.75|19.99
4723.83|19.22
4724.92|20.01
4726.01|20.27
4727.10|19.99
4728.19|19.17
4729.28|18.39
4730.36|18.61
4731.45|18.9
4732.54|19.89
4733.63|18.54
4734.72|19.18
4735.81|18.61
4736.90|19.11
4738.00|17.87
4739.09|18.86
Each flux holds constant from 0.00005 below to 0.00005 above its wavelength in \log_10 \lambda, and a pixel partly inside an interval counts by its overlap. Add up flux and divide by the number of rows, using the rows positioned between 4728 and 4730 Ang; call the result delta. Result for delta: 18.78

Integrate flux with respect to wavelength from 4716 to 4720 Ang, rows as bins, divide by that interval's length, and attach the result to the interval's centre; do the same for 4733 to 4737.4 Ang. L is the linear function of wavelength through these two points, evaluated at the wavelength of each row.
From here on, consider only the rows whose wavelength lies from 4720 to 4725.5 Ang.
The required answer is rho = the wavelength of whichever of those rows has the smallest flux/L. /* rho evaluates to 4723.83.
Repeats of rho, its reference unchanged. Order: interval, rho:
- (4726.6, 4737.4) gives 4729.28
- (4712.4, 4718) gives 4716.23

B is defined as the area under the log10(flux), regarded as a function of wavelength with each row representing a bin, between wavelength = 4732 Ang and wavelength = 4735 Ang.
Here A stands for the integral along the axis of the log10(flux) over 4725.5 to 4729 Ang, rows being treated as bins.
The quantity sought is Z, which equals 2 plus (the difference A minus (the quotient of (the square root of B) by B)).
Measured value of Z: 6.0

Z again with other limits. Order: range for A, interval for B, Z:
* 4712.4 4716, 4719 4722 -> 6.2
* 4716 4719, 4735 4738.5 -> 5.4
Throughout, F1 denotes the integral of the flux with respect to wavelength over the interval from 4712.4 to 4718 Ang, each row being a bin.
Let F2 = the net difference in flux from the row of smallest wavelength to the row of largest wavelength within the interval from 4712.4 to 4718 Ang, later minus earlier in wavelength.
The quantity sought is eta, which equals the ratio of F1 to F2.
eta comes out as -110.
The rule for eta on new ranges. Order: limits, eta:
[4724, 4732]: -139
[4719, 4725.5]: 860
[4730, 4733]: 45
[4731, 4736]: -329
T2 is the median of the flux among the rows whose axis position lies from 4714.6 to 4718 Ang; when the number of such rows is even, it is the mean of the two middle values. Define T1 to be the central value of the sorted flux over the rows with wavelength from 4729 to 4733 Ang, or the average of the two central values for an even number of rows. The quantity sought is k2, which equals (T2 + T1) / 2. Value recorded 19.04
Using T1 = 18.8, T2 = 19.3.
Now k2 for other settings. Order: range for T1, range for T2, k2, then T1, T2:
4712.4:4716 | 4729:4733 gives 19.48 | 20.2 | 18.8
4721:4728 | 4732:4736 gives 19.44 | 20.0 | 18.9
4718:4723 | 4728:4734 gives 19.36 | 20.0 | 18.8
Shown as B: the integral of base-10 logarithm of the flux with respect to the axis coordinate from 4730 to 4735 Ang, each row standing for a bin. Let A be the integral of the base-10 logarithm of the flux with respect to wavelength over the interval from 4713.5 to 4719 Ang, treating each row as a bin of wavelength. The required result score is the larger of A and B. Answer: 7.09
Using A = 7.1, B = 6.4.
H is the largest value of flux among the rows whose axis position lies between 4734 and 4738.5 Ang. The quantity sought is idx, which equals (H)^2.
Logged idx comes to 368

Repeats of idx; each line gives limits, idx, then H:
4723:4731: 411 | 20.27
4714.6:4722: 398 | 19.96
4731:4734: 396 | 19.89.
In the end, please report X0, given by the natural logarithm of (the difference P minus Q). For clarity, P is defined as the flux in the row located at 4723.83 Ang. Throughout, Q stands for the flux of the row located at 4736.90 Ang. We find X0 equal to -2.2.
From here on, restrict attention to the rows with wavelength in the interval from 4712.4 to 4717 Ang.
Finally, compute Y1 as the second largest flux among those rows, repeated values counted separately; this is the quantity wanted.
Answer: 20.2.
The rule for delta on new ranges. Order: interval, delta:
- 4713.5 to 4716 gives 19.86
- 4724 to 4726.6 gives 20.14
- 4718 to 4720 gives 19.91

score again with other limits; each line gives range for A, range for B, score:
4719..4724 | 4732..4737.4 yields 6.91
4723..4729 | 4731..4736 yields 7.76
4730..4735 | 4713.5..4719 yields 7.09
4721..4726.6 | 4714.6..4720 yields 7.27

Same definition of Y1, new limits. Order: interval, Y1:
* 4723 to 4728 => 20.01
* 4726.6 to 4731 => 19.17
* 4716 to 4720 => 19.86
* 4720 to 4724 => 19.96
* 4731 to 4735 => 19.18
